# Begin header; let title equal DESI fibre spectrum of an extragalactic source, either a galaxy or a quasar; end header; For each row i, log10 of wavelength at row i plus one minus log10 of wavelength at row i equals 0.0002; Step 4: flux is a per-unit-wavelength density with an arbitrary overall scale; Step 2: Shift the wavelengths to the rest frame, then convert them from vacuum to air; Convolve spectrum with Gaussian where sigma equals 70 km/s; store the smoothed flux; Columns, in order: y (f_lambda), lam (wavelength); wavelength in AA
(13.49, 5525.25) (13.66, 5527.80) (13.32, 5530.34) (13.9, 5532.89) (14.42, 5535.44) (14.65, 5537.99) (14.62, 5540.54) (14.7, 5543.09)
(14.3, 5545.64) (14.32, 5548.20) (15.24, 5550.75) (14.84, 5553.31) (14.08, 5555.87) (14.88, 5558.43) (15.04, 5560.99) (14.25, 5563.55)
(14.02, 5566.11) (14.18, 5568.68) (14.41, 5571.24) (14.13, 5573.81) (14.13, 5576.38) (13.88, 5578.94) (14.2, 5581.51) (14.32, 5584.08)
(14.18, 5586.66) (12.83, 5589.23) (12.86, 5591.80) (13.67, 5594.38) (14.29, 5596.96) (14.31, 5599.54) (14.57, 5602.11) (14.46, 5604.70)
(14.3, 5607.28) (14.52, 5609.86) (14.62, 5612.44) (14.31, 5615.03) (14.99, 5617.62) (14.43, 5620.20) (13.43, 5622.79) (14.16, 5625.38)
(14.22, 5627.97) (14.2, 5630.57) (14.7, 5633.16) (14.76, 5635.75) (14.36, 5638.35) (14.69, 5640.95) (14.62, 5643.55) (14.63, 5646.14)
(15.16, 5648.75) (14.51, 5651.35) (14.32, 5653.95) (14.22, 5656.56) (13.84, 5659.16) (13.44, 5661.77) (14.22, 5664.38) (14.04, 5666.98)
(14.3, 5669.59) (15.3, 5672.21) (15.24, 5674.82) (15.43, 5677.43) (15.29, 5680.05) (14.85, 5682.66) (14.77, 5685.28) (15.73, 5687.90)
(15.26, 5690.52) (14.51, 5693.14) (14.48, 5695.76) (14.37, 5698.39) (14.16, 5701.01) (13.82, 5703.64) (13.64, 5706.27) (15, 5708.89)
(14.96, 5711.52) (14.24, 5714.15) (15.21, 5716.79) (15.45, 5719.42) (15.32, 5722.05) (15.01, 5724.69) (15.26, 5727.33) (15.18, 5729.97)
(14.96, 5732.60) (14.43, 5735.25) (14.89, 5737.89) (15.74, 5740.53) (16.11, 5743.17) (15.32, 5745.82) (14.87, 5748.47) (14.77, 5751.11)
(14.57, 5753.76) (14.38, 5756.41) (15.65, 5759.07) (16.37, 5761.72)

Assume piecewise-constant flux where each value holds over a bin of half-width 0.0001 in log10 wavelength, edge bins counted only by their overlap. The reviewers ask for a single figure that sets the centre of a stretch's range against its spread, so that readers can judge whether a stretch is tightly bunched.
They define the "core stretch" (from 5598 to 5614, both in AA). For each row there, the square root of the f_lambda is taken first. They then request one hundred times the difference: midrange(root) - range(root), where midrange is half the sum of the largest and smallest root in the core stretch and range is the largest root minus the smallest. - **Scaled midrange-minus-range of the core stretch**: 376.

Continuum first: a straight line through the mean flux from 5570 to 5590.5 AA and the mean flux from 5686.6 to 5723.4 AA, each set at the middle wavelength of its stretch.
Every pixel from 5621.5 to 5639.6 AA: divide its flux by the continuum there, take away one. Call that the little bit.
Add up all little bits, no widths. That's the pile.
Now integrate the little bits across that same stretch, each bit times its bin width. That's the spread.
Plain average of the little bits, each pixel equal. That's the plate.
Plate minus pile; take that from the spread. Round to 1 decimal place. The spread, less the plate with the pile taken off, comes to -0.1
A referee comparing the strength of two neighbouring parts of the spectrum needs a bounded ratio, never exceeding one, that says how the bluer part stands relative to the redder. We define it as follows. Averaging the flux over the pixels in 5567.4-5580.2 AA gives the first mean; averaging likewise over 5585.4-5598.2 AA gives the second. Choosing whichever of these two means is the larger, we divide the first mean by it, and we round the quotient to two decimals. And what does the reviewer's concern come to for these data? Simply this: 1.00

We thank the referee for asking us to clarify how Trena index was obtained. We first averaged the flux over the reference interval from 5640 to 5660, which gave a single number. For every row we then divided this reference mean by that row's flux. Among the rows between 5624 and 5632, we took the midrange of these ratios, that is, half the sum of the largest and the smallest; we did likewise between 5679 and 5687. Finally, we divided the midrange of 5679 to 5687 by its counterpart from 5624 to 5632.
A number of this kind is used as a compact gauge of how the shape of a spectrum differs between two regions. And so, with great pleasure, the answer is 0.944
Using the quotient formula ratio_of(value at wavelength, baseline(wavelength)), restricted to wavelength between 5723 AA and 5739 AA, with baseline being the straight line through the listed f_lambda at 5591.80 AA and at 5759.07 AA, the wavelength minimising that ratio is 5735.25 AA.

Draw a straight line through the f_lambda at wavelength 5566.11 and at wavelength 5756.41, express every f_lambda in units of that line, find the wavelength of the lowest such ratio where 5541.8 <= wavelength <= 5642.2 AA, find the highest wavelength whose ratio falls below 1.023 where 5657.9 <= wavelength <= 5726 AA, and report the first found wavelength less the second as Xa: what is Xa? -124.9 AA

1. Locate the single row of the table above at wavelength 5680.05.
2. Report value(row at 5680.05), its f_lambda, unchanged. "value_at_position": 15.29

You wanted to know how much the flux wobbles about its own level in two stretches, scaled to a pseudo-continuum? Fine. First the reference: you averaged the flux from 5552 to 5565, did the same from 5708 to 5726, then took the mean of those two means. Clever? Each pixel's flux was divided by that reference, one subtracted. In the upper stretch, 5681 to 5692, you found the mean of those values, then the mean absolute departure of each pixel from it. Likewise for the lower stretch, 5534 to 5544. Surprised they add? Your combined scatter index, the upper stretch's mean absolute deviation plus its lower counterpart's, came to 0.029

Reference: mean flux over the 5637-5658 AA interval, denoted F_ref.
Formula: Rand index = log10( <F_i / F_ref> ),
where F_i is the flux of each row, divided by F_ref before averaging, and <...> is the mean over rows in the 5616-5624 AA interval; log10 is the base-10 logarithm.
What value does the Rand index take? -0.008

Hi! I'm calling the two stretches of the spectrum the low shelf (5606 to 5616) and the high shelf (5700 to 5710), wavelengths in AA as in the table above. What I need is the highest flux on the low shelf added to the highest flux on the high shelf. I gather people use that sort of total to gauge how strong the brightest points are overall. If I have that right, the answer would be 29.6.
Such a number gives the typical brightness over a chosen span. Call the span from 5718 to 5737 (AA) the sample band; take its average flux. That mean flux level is 15.1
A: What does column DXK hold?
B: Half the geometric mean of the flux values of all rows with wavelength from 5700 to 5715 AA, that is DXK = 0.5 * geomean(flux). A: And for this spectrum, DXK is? 7.1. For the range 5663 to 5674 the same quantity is 7.2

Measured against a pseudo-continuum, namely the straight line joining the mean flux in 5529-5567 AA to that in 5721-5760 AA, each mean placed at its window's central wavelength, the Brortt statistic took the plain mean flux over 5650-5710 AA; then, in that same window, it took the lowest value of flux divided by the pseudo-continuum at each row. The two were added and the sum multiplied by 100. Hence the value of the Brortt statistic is 1546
